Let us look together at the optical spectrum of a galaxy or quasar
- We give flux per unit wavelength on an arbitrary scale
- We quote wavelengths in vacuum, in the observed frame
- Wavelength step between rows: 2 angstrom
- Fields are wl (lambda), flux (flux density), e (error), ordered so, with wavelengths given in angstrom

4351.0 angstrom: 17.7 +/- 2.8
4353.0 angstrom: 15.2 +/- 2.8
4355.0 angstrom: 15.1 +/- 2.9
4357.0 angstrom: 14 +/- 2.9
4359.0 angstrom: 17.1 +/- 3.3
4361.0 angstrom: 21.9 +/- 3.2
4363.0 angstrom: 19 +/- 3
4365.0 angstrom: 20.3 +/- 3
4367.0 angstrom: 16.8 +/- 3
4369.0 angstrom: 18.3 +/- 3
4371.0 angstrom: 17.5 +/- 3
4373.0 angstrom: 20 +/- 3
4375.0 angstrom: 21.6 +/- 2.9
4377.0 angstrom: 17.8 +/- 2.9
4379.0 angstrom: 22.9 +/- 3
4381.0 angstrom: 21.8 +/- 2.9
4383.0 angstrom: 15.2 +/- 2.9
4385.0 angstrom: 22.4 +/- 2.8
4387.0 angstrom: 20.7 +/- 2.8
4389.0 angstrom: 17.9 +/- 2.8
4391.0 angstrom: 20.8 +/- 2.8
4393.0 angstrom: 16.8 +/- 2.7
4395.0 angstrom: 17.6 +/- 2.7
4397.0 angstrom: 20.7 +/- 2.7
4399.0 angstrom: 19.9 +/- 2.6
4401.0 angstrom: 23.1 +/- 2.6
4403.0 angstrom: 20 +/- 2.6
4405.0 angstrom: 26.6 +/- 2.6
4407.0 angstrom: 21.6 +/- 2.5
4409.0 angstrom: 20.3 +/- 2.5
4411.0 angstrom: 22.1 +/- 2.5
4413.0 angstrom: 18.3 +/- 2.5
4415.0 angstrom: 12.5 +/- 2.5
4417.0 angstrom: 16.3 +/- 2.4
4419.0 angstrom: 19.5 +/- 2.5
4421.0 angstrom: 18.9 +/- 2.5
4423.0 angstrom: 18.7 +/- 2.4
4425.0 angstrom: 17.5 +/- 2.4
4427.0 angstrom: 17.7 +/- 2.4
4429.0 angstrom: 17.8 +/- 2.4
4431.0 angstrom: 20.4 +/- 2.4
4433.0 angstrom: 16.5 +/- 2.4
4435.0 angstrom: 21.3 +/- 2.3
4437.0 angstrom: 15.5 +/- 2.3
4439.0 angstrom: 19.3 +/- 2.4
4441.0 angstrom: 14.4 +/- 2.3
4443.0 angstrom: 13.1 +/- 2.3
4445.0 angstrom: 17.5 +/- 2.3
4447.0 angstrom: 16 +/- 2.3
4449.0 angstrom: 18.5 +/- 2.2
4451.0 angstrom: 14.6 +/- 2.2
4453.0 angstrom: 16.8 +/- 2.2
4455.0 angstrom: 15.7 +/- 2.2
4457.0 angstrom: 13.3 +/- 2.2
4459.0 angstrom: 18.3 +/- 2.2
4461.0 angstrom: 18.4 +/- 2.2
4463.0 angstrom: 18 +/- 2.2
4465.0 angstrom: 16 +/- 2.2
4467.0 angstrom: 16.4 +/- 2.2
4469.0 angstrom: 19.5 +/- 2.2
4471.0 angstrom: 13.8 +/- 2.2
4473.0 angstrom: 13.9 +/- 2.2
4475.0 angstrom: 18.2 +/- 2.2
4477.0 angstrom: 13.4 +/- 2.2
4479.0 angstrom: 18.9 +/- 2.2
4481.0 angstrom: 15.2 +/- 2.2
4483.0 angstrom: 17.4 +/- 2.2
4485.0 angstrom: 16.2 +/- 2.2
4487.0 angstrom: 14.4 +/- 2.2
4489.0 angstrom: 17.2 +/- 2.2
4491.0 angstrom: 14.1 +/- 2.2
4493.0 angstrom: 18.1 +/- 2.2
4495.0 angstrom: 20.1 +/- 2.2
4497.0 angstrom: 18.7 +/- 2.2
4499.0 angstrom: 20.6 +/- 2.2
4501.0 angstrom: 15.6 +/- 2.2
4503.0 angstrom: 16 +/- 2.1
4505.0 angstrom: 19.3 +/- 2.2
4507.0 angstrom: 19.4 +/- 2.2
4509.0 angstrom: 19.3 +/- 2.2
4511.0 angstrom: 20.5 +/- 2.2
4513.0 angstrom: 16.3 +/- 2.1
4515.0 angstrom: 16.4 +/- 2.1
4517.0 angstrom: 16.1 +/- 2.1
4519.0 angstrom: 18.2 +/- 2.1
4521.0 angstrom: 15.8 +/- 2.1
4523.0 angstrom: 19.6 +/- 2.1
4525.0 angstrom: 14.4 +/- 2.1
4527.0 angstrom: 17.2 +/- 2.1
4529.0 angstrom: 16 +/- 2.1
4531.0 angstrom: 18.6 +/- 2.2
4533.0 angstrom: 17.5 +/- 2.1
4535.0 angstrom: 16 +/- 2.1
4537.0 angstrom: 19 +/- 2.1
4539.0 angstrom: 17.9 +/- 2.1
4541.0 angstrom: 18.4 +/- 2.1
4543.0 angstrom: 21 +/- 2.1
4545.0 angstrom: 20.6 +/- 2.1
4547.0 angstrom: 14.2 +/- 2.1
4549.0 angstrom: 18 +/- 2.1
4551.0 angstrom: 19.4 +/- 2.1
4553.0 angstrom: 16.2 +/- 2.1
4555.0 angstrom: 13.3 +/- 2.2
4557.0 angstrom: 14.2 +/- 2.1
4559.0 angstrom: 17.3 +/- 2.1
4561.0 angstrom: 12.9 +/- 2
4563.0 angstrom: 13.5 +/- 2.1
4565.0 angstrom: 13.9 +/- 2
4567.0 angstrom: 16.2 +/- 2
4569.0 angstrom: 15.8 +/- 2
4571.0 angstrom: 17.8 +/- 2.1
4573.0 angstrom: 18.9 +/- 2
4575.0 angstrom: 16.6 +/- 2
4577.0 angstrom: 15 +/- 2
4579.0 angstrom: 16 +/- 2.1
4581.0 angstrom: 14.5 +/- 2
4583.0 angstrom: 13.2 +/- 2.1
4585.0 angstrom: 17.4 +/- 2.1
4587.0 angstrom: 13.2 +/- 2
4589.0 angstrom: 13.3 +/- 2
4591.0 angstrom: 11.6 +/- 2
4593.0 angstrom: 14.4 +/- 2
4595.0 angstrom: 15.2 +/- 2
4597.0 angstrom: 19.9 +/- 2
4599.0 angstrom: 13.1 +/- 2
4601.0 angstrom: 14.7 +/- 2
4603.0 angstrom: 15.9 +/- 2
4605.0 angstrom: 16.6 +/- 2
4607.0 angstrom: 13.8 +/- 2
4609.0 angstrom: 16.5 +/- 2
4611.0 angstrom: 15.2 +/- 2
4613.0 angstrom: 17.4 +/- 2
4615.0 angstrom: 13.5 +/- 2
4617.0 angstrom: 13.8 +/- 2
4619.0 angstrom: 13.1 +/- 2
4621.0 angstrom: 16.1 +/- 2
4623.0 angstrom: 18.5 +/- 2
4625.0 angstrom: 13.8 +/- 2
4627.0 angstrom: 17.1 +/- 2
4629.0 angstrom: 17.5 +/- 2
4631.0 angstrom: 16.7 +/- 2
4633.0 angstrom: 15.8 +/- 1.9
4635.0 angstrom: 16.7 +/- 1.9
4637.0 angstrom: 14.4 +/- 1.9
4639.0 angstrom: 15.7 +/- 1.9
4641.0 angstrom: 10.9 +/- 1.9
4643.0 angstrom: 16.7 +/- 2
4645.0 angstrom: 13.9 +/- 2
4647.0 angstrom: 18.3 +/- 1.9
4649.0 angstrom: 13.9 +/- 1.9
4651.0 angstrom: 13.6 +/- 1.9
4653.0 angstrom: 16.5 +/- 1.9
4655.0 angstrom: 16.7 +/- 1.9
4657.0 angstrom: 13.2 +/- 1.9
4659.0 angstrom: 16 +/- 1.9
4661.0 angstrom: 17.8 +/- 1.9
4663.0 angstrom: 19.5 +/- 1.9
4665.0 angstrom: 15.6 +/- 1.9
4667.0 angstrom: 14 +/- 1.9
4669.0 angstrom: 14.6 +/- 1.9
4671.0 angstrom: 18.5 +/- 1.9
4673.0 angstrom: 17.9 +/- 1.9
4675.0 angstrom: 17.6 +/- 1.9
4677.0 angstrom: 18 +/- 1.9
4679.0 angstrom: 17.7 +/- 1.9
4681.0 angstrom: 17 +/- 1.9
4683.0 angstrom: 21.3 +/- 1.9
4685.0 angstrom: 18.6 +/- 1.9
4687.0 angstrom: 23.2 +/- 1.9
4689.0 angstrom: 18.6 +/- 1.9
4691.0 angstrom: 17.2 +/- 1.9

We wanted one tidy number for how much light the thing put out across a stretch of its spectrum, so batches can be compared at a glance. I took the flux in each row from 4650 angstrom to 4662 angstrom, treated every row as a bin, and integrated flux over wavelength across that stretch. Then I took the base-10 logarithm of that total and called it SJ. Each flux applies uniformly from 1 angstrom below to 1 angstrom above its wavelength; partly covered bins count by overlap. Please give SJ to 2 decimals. 2.27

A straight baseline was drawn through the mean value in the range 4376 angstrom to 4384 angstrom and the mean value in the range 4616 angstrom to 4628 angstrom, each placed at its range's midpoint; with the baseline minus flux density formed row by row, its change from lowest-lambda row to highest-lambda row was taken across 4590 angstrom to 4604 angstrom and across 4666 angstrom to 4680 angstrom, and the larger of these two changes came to -4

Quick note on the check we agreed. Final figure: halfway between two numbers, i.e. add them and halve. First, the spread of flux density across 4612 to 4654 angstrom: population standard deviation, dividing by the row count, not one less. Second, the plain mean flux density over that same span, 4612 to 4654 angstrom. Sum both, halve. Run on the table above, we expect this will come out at 8.7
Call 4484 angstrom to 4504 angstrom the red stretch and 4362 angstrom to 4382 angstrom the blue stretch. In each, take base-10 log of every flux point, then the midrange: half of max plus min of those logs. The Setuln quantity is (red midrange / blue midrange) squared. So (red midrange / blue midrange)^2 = 0.91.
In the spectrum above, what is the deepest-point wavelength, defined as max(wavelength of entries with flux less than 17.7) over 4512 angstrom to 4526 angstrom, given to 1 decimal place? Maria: 4525.0 angstrom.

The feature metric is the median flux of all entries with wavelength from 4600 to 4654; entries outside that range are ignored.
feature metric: 15.8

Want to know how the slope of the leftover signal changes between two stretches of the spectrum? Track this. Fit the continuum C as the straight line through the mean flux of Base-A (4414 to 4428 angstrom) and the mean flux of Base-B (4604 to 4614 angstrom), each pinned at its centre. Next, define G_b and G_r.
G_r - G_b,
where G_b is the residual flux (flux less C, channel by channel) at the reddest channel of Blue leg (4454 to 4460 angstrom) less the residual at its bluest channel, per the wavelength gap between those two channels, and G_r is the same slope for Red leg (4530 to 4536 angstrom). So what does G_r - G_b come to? -1.30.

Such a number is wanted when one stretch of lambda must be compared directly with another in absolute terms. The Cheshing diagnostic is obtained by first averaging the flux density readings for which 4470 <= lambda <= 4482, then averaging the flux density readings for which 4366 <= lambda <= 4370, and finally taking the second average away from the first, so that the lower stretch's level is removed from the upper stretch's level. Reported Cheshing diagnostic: -2.0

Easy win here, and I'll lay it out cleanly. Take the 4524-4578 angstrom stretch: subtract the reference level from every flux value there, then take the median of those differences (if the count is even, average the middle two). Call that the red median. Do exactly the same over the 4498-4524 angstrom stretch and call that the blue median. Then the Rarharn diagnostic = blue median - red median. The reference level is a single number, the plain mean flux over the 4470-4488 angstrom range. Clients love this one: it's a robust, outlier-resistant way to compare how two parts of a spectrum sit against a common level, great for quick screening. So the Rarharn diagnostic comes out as 1.6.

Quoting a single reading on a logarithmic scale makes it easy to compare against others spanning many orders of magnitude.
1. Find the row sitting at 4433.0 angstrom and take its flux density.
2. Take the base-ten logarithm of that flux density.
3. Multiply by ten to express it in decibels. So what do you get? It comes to 12.2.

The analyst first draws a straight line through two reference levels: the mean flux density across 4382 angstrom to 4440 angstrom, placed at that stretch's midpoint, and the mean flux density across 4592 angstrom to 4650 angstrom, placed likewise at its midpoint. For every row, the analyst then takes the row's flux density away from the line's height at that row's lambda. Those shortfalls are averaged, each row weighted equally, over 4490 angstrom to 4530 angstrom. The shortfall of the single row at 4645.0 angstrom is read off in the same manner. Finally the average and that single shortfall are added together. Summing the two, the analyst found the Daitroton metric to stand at 1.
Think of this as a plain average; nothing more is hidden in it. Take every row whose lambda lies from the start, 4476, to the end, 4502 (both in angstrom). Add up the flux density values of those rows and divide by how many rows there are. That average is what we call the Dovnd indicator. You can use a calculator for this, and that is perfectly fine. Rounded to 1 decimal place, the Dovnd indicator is 16.9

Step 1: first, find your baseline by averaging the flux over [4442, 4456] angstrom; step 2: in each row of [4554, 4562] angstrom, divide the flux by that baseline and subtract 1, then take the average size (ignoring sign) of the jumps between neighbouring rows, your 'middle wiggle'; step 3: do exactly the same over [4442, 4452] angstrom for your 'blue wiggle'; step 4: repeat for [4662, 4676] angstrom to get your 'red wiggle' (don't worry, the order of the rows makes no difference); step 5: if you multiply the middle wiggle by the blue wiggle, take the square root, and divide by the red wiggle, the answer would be 1.6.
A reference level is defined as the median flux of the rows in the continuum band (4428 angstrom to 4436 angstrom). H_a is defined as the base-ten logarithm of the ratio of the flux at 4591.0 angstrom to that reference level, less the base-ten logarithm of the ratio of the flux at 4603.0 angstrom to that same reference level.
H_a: -0.14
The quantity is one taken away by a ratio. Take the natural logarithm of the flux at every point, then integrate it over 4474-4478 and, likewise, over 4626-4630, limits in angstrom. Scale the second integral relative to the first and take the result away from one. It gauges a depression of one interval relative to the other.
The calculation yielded -0.04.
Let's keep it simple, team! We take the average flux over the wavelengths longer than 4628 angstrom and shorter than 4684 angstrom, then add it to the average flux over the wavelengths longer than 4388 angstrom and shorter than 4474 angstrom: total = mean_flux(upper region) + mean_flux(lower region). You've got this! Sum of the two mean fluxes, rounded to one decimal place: 34.2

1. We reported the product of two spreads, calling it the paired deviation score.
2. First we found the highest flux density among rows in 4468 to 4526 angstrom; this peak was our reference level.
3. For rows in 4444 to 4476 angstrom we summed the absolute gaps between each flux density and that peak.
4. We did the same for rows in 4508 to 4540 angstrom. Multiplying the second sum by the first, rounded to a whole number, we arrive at 3287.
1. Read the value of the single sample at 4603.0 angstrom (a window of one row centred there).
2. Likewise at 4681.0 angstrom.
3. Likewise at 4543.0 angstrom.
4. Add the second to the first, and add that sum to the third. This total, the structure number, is 54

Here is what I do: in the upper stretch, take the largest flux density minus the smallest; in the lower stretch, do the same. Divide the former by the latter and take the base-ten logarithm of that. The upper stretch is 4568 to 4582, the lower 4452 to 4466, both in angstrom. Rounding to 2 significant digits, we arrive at -0.064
